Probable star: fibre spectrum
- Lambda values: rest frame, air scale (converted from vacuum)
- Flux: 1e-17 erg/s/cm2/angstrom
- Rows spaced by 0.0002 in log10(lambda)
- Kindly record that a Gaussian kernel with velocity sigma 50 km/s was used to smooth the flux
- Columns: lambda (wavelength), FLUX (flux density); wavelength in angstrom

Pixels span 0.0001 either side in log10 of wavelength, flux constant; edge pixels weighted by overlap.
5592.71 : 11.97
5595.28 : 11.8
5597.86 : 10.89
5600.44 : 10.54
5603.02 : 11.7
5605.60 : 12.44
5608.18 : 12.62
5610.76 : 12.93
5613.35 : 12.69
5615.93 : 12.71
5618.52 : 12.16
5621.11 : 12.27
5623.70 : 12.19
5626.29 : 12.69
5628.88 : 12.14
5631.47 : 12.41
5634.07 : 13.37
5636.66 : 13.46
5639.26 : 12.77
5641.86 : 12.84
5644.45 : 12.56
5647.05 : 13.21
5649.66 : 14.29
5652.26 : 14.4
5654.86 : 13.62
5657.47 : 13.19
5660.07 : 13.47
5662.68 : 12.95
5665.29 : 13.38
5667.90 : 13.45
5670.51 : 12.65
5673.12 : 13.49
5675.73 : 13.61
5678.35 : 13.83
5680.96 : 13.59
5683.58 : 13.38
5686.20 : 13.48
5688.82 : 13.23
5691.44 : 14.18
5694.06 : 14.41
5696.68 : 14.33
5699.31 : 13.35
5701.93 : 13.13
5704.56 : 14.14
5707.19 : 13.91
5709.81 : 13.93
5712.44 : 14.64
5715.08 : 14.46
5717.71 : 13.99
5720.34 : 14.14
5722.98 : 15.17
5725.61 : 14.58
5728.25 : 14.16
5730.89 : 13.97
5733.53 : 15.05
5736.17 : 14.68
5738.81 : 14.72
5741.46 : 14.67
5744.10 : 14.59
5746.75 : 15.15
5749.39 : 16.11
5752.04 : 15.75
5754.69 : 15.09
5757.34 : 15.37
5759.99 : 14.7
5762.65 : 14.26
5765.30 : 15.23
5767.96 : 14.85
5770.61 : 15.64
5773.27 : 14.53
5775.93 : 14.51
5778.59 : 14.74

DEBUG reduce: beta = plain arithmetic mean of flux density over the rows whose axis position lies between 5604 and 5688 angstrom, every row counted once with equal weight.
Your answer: 13.1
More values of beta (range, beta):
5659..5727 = 13.8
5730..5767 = 15.0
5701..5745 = 14.3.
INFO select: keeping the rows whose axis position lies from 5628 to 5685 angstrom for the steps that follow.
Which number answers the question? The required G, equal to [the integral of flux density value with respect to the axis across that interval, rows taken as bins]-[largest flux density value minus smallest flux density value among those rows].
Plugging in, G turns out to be 755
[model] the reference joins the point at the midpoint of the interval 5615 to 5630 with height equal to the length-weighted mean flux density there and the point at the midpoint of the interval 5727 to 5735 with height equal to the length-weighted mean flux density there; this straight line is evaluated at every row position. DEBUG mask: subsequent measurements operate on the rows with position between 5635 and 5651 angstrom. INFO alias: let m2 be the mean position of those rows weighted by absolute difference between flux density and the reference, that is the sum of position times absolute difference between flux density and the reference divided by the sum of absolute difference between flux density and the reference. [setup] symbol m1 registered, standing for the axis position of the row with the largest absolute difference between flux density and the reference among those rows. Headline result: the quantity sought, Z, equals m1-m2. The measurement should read 4.9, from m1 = 5649.66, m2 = 5644.8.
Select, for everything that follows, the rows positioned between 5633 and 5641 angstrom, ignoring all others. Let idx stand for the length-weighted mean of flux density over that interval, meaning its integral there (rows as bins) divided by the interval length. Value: 13.17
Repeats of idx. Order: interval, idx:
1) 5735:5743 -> 14.69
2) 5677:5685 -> 13.59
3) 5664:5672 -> 13.17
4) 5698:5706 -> 13.54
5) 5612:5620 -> 12.51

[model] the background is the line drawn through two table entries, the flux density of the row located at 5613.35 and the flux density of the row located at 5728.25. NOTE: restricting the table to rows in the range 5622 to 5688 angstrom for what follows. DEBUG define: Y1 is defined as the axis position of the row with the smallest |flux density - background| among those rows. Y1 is 5665.29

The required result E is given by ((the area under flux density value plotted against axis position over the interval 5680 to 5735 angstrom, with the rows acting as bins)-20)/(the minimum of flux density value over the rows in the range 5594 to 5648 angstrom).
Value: 71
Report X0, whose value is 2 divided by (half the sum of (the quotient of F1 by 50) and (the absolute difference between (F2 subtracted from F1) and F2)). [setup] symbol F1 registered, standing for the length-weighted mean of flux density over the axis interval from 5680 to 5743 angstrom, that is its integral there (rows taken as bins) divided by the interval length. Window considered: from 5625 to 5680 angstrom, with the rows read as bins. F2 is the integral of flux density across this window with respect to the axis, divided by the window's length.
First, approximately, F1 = 14.1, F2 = 13.2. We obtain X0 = 0.317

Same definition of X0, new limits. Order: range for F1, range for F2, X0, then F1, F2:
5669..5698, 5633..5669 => 0.300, 13.7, 13.4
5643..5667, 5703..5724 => 0.260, 13.4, 14.3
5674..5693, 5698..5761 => 0.254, 13.6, 14.6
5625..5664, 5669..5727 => 0.269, 13.2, 13.9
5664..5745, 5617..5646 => 0.347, 14.0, 12.6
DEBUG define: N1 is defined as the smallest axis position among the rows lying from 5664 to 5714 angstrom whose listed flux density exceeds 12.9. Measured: 5665.29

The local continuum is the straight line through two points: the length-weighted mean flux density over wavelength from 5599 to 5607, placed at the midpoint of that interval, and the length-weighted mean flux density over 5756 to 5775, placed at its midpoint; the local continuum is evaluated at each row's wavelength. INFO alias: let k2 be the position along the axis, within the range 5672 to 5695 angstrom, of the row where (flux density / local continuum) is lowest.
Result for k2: 5688.82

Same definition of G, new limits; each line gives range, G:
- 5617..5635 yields 223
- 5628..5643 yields 191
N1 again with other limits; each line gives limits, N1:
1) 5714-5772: 5715.08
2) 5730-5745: 5730.89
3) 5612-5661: 5634.07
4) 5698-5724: 5699.31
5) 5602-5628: 5610.76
